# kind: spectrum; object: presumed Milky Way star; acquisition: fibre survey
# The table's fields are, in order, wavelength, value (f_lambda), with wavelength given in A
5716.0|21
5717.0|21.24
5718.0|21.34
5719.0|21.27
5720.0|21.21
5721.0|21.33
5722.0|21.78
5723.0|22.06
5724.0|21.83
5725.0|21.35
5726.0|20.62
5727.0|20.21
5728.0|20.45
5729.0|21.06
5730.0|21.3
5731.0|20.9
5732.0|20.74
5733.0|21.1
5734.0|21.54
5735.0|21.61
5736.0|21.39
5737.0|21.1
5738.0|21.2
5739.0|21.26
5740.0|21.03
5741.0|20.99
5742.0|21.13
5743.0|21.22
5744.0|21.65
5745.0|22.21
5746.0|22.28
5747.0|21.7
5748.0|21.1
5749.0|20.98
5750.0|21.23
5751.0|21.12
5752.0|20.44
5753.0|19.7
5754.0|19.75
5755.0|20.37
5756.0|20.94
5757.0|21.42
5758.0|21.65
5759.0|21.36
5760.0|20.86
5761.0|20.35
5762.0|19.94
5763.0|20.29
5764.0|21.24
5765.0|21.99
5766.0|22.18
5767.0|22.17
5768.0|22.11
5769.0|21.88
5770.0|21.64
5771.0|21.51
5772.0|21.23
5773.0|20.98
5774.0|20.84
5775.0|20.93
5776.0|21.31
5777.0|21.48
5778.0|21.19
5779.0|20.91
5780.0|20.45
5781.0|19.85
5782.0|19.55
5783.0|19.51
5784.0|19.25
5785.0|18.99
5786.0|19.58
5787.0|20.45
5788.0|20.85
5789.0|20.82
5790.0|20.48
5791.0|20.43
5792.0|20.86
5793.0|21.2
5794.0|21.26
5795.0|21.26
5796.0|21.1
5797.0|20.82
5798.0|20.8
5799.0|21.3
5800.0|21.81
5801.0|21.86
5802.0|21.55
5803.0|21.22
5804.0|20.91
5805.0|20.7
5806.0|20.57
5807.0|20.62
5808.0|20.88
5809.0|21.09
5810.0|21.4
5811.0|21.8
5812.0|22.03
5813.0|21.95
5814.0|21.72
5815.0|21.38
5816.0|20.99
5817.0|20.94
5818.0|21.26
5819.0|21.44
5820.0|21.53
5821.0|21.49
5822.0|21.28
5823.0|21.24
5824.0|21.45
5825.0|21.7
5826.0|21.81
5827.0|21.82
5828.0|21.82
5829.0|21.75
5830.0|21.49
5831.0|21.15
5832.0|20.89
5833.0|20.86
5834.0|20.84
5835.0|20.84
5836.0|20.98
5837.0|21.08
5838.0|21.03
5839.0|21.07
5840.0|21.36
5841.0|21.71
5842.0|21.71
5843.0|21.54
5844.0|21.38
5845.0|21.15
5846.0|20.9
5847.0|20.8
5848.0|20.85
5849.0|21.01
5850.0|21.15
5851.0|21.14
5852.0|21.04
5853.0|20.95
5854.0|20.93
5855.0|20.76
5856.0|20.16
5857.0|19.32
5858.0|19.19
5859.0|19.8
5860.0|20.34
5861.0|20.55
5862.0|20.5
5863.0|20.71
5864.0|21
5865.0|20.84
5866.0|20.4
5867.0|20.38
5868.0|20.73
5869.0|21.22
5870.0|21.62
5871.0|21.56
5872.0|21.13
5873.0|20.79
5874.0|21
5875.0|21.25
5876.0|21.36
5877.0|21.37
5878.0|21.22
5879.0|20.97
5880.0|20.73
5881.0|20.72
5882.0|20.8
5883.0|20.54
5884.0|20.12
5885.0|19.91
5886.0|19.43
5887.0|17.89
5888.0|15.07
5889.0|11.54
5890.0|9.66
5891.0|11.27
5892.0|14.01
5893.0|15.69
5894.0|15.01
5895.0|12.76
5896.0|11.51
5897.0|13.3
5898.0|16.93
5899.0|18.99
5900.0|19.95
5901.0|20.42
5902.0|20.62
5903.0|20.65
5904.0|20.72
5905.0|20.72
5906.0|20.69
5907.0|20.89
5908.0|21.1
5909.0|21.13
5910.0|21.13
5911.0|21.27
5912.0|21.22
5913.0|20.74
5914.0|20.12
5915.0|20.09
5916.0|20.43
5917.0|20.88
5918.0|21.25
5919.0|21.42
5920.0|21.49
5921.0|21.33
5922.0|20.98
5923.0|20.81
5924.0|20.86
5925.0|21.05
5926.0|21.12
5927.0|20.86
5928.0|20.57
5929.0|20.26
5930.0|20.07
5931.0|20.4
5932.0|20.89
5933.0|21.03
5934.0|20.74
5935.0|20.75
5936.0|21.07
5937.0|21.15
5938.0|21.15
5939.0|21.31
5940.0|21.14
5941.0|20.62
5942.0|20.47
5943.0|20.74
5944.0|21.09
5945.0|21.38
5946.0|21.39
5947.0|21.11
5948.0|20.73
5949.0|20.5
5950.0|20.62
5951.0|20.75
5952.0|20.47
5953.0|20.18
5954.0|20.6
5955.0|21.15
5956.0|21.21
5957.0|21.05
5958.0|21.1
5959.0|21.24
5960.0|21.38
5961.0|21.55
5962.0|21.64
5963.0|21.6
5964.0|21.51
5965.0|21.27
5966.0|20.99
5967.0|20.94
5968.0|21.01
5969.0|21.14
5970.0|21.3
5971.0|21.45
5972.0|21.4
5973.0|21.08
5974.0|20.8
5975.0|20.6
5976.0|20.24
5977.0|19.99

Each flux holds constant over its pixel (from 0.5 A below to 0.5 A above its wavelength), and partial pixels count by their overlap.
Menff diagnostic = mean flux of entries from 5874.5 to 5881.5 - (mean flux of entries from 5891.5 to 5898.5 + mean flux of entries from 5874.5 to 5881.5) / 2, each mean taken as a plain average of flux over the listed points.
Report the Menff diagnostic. 3.5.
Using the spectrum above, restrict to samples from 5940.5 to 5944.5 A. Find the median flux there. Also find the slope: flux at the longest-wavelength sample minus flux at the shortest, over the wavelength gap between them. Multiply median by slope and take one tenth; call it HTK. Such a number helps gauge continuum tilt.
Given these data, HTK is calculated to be 0.3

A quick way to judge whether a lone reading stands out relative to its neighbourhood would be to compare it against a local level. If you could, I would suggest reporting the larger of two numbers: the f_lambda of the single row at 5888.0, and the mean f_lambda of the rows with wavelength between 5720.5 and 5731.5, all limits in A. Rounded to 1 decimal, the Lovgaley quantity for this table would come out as 21.2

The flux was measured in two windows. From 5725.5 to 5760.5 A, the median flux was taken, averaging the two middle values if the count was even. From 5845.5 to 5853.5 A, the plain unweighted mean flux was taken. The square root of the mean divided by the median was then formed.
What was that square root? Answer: 1.00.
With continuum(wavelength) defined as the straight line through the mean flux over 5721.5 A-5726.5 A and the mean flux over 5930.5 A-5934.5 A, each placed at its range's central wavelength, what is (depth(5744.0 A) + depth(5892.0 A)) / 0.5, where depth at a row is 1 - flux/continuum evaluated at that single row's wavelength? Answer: 0.64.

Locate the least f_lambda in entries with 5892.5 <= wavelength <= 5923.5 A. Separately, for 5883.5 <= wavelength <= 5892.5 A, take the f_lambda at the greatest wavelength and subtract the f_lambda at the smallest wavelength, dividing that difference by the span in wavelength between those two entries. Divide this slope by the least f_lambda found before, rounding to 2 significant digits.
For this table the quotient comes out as -0.066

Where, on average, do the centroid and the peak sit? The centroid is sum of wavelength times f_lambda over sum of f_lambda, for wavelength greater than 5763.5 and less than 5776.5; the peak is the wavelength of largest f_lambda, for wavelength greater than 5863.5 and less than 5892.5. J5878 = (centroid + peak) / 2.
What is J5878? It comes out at 5820.0 A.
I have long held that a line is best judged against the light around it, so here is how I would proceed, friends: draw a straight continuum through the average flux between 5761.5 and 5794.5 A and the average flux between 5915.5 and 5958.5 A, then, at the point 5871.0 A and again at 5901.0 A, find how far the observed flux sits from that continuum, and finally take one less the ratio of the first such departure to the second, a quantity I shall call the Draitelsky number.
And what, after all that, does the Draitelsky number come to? 2.5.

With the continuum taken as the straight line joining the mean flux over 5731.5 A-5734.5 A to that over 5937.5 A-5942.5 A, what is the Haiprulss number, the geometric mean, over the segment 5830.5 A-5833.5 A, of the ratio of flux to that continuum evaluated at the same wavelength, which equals 1.00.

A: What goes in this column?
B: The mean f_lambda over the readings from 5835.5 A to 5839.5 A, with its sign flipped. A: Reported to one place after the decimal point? -21.0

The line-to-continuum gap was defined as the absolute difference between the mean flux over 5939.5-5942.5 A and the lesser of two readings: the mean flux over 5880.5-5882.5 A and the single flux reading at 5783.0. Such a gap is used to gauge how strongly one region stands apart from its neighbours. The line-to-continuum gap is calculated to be 1.2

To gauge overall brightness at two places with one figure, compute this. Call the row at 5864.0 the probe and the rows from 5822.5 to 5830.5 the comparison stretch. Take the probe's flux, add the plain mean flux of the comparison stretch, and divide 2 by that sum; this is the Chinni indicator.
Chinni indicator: 0.0469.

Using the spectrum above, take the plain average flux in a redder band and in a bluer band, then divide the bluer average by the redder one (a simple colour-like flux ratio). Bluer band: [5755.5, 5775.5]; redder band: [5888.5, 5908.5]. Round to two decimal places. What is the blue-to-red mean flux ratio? 1.26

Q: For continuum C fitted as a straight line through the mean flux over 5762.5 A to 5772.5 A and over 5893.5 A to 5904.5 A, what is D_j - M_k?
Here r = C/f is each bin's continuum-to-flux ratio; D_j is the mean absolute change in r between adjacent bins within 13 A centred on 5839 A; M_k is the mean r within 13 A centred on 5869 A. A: -0.868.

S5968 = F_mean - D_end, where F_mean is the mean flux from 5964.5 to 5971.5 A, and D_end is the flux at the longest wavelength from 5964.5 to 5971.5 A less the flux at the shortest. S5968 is 21.0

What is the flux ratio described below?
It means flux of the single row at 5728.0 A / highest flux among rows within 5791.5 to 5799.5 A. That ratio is 0.96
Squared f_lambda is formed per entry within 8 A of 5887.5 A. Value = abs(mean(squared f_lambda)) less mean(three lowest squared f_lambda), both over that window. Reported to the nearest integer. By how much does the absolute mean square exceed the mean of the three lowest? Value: 171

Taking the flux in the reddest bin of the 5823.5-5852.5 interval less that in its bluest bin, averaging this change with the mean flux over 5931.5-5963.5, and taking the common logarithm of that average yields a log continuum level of 1.01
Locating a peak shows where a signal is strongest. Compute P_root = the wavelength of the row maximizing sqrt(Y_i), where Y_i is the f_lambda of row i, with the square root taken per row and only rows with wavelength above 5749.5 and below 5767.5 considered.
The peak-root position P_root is 5766.0 A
